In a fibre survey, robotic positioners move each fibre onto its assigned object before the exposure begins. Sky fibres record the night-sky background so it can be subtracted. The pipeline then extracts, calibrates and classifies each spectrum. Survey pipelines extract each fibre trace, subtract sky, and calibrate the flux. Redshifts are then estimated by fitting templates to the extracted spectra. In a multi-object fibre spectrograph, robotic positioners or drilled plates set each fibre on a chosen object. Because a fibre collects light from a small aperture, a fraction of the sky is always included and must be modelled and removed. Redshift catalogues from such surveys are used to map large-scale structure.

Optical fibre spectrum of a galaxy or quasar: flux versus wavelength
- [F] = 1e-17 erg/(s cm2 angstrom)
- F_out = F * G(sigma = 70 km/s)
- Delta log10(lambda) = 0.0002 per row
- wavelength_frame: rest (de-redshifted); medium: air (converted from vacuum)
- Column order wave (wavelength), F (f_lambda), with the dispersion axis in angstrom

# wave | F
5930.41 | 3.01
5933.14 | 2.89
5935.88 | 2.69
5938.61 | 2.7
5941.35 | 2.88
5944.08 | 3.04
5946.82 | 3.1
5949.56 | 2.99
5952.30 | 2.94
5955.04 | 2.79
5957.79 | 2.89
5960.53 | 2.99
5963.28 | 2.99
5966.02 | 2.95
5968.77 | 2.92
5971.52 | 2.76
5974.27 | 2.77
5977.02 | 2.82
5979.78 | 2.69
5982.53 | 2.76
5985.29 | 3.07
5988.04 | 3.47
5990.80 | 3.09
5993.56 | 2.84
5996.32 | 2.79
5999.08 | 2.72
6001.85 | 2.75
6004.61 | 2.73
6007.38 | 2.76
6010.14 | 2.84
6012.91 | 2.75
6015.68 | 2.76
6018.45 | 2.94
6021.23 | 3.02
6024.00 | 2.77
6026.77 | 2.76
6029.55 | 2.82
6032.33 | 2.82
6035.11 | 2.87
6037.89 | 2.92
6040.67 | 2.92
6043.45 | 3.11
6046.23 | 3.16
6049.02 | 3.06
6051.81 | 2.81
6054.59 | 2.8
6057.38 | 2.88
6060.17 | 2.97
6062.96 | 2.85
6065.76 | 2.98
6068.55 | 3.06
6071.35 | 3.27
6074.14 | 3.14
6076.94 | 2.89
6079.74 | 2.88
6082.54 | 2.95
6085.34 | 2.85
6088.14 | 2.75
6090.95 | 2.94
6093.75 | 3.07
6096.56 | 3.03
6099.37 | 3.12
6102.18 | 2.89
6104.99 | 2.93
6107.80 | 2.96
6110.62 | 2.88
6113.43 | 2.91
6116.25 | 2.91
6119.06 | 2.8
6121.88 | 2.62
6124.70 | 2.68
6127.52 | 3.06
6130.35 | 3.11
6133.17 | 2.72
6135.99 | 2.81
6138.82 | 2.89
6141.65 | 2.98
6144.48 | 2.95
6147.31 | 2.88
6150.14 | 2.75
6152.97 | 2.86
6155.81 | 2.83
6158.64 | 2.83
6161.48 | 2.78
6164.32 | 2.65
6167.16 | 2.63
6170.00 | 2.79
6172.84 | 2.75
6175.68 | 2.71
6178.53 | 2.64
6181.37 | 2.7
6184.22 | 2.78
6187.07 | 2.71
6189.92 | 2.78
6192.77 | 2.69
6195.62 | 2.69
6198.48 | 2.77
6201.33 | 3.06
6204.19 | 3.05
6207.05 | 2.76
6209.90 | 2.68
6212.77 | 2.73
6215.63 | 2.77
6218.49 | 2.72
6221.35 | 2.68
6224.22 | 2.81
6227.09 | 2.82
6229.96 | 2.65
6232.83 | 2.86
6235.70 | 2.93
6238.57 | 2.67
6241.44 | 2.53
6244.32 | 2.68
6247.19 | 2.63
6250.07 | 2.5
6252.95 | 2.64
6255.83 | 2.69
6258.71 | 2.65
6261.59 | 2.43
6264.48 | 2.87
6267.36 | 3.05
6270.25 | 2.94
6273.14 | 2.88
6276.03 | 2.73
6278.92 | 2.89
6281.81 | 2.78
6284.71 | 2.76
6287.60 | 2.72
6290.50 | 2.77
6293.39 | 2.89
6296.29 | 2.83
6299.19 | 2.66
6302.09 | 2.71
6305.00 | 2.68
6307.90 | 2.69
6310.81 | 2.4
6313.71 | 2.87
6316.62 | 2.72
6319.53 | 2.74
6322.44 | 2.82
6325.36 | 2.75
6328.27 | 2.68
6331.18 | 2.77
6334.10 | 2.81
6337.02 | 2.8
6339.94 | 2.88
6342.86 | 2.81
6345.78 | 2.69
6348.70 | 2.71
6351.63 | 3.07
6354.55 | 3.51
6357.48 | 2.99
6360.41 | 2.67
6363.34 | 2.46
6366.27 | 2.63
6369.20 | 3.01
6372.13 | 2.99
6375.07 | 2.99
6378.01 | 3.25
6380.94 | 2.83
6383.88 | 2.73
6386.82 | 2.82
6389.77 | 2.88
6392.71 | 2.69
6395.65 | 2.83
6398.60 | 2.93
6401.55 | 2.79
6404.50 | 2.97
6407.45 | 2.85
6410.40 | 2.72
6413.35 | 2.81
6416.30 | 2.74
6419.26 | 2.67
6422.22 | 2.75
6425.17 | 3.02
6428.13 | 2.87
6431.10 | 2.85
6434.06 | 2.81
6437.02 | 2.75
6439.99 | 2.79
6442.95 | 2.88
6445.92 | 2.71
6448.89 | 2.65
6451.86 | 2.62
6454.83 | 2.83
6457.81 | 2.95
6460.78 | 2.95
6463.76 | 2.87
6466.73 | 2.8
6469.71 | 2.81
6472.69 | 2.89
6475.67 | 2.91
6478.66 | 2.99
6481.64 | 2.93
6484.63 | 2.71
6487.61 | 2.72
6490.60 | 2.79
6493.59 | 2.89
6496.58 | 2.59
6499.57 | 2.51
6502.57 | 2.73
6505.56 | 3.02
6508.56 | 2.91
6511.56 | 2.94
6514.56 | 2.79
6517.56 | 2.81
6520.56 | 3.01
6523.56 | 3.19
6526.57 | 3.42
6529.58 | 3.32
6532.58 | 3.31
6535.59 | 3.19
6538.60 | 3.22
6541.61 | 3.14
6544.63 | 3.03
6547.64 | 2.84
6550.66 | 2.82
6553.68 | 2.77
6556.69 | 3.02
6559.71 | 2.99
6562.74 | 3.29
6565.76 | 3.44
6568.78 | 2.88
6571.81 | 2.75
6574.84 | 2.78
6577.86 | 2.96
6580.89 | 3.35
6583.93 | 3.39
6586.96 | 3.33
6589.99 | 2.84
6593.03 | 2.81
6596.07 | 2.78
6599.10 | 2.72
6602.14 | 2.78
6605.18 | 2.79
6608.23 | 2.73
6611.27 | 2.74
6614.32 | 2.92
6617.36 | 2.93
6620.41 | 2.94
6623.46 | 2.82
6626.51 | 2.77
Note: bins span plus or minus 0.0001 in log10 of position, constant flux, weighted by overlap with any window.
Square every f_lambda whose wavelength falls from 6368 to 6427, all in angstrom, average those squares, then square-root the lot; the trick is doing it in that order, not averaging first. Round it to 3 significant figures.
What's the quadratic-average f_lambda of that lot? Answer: 2.87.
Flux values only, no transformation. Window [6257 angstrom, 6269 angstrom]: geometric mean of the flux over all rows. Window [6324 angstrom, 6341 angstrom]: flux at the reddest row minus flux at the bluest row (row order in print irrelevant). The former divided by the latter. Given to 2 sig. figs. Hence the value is 21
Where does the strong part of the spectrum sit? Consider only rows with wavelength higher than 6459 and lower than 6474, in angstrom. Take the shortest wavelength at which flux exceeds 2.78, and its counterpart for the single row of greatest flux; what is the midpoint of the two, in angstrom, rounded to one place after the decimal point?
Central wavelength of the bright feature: 6460.8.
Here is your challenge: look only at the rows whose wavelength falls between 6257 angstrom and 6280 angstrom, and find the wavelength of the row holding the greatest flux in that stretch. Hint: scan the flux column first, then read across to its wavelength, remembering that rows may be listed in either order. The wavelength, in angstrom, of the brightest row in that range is 6267.36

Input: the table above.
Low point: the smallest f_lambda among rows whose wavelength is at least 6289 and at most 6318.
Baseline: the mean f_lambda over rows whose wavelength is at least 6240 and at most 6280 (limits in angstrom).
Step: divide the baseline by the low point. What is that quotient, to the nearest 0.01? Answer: 1.13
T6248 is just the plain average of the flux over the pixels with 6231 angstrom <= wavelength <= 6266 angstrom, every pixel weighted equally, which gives 2.67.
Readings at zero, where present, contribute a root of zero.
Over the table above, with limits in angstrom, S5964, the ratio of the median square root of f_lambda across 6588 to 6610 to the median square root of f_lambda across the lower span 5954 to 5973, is 0.98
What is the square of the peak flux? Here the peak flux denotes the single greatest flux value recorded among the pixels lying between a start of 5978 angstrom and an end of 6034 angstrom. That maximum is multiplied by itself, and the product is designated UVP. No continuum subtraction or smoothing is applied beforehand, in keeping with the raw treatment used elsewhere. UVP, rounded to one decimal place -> 12.0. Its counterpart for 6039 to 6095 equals 10.7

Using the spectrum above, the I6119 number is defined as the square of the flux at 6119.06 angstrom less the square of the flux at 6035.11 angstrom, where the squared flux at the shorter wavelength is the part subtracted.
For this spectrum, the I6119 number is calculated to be -0.4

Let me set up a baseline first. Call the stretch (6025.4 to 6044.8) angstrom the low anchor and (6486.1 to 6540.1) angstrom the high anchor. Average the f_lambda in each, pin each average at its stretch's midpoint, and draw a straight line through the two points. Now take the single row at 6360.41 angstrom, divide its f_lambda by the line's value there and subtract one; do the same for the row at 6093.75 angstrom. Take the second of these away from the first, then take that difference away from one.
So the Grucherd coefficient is 1.15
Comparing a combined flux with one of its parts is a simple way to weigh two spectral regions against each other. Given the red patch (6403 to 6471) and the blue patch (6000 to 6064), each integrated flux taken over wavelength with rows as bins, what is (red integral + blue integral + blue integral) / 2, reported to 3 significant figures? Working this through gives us 279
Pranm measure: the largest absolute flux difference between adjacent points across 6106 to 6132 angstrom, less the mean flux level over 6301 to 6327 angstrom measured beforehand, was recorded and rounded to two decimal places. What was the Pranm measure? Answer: -2.33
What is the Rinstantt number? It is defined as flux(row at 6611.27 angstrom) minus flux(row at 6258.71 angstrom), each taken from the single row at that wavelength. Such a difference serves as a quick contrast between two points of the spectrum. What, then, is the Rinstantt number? 0.09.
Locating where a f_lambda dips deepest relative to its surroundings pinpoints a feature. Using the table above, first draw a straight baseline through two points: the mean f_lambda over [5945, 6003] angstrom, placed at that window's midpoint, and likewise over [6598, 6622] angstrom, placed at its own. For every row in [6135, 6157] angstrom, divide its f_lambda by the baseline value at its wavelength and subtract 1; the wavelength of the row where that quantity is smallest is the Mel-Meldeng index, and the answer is 6150.14 angstrom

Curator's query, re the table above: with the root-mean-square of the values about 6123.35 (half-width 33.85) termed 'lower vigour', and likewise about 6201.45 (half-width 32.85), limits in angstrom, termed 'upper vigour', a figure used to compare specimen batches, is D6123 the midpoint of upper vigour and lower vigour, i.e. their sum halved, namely 2.83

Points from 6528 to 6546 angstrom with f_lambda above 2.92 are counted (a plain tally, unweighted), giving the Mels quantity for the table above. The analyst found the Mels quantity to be 6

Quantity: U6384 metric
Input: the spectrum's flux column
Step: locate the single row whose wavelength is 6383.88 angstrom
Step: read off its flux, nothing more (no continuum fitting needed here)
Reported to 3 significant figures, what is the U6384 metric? 2.73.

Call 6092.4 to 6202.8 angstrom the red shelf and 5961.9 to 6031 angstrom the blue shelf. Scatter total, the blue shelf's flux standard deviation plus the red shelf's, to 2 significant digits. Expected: 0.31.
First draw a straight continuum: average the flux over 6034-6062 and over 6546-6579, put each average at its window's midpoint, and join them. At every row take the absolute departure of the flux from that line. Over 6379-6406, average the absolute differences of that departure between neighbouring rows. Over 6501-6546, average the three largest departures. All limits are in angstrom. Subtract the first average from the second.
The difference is 0.27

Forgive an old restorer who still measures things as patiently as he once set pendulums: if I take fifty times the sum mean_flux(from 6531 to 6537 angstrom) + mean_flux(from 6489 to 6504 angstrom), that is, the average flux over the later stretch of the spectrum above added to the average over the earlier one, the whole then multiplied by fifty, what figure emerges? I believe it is 298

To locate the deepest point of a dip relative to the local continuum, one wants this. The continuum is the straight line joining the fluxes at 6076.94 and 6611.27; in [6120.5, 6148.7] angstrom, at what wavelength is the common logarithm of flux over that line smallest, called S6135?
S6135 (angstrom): 6121.88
